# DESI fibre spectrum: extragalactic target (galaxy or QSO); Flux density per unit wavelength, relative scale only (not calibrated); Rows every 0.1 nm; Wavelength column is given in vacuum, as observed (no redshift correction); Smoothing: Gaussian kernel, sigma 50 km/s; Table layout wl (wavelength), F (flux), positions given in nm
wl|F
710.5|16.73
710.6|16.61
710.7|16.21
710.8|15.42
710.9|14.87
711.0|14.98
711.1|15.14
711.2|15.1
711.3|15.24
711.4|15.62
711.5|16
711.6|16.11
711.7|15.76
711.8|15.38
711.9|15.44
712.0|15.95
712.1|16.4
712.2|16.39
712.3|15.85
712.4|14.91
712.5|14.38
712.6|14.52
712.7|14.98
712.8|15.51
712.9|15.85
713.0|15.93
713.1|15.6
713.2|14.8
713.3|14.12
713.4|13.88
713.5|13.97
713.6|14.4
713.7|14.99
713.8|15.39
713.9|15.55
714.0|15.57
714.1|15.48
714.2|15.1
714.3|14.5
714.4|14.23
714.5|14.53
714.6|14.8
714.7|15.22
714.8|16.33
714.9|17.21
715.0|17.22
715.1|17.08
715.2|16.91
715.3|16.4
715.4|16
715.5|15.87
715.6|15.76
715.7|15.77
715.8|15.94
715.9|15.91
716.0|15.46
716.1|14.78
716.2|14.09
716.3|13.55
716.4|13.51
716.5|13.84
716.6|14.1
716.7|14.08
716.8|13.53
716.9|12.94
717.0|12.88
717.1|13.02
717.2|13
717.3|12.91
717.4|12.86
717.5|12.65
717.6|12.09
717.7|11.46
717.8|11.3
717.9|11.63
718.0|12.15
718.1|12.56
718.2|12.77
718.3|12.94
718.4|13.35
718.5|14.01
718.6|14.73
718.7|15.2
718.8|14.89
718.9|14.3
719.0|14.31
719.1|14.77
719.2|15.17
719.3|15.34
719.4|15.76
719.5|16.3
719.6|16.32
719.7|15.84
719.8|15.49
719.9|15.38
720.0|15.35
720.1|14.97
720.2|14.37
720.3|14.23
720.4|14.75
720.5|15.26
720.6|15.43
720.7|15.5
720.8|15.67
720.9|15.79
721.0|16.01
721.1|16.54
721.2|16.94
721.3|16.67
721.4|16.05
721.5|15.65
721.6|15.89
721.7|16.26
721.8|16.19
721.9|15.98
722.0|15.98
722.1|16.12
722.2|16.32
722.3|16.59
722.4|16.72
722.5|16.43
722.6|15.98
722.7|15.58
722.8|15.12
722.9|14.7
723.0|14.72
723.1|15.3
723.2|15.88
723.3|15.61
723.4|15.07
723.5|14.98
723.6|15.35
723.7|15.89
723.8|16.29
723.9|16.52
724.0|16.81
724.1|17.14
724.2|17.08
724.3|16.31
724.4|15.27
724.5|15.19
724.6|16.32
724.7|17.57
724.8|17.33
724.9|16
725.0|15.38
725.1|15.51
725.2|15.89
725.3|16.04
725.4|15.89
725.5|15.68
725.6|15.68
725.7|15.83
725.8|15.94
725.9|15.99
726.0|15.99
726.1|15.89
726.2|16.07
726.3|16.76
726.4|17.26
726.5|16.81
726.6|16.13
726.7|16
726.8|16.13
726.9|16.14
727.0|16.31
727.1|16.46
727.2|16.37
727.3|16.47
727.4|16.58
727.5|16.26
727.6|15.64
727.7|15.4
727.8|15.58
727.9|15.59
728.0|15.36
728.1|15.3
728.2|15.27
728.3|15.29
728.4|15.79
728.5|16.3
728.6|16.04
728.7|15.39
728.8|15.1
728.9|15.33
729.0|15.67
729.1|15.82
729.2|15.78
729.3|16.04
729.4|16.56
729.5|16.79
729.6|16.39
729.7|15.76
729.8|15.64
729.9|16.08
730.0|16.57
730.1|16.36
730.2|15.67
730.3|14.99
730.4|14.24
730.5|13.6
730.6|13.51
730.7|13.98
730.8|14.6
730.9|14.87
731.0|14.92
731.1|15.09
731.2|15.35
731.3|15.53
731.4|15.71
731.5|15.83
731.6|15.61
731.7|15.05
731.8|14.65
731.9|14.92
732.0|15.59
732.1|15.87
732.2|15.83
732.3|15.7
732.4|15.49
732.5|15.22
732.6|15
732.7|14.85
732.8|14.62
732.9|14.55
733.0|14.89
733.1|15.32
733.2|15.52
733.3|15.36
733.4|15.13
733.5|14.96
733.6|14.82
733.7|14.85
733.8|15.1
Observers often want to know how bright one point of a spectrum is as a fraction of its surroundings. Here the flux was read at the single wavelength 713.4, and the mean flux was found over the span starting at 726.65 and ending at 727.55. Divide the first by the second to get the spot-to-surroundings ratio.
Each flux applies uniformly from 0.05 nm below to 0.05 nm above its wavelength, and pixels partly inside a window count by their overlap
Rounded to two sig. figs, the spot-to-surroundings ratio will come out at 0.85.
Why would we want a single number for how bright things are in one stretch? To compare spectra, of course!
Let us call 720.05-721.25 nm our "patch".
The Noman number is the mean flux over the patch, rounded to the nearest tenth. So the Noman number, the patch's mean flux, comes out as 15.5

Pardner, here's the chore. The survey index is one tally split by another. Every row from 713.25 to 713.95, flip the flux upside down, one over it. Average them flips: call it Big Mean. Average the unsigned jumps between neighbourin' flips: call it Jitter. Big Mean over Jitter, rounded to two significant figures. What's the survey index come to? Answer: 46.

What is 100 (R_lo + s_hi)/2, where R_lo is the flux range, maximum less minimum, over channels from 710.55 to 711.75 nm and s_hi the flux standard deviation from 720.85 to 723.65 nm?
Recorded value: 117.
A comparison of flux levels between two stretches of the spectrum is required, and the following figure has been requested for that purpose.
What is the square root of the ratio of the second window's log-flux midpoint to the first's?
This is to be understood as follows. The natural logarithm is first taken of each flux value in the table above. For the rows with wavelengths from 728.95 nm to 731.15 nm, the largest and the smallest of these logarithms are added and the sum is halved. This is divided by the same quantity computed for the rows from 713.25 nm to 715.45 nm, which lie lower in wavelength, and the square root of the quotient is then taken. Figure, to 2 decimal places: 1.00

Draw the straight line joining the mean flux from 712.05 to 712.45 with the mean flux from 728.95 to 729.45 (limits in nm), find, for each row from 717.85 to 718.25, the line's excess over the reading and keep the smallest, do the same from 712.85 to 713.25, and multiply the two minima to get -0.12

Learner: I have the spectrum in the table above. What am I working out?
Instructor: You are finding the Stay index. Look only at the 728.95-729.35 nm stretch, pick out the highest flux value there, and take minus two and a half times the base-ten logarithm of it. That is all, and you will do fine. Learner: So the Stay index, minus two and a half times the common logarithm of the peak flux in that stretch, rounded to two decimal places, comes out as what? -3.01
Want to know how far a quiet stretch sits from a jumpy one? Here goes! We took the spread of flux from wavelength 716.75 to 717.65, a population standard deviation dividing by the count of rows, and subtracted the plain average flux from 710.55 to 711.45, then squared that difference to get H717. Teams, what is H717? 228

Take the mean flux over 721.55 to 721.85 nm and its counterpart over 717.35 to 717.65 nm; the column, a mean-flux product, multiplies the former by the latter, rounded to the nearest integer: 202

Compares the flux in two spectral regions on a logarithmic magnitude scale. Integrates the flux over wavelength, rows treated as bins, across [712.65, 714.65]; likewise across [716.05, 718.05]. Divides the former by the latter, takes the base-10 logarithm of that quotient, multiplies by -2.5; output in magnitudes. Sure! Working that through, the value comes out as -0.151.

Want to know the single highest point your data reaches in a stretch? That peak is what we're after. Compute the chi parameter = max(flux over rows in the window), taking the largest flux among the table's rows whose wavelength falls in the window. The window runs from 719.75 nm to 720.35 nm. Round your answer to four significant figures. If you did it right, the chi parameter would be 15.49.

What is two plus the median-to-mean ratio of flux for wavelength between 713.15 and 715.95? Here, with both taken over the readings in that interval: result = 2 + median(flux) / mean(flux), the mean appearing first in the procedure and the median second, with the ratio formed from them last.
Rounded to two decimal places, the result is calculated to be 3.00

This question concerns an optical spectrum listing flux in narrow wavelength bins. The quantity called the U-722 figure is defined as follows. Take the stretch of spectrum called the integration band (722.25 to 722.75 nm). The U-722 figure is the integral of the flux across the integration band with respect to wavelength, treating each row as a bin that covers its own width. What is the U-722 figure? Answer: 8.13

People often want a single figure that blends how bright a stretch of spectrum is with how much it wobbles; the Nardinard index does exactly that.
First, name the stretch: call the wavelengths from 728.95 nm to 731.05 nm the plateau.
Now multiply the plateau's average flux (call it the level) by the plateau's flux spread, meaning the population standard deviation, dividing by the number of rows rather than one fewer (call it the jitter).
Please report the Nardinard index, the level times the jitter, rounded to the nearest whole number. 15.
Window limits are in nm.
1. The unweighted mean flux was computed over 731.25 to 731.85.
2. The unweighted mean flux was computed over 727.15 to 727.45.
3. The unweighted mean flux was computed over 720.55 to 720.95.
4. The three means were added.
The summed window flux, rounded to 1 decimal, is 47.5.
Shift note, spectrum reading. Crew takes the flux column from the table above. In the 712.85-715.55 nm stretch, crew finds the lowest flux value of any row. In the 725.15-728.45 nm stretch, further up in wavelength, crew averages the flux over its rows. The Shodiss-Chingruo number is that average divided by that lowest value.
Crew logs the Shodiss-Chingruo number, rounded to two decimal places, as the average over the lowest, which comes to 1.15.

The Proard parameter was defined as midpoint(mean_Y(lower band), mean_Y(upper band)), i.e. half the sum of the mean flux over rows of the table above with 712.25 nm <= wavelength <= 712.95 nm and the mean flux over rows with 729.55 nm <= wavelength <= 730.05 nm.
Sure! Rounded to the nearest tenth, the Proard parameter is 15.6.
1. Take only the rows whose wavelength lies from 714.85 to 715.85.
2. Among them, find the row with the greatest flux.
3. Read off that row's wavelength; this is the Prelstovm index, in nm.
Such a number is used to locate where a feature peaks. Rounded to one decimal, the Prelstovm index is 715.0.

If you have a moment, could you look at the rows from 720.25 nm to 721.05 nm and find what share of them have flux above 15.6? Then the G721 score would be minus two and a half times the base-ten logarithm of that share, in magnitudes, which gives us 1.06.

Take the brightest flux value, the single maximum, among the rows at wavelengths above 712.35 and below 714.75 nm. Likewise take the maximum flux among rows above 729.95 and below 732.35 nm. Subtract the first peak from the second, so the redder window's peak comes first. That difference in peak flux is 0.64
